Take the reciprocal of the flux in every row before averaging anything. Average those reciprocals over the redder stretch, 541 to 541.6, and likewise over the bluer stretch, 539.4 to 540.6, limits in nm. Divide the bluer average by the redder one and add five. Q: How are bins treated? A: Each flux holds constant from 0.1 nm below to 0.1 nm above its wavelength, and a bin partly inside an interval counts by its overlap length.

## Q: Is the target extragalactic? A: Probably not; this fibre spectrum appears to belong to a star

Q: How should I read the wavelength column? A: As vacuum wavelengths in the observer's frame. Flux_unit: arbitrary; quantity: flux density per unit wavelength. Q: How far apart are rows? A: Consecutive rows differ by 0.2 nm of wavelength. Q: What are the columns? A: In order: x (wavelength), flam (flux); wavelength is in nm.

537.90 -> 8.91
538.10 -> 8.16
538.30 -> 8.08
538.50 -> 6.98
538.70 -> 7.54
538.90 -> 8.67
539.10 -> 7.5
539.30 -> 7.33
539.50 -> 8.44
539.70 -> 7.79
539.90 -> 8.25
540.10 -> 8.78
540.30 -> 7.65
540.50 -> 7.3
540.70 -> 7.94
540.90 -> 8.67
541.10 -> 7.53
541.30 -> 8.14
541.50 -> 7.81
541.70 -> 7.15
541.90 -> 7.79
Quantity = 5.98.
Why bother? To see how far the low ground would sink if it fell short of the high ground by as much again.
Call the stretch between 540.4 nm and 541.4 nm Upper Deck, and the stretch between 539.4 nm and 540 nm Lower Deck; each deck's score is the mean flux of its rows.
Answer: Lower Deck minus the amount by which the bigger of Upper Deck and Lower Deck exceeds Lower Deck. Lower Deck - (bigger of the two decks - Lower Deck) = 8.16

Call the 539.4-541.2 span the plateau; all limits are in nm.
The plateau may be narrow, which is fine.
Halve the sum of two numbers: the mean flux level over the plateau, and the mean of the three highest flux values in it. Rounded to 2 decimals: 8.33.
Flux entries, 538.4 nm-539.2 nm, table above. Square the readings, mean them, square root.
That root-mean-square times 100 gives 770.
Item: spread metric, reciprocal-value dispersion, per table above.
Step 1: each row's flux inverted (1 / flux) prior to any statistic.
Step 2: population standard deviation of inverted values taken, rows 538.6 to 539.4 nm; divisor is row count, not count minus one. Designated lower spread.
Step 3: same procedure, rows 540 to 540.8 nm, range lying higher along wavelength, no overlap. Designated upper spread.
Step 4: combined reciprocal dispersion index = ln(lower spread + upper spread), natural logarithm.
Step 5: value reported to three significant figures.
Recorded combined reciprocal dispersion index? -4.09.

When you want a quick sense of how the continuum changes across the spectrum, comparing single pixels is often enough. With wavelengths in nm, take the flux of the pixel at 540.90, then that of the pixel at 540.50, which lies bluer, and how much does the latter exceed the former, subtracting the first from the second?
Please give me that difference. -1.4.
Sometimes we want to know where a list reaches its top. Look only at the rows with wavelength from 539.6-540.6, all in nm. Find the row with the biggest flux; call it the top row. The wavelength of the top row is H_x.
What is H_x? 540.10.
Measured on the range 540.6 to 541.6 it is 540.90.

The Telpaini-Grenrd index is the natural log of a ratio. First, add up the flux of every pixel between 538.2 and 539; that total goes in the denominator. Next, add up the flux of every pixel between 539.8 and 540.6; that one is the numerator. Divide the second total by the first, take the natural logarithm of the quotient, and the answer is 0.022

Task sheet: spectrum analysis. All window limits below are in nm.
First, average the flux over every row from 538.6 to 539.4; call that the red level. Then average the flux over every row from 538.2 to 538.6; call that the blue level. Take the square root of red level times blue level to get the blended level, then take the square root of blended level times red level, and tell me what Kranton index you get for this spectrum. 7.70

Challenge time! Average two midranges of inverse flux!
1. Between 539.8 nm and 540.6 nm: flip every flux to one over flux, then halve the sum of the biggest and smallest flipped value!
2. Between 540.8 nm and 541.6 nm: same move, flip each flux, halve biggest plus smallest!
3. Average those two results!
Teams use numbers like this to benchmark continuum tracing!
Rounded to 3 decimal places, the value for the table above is 0.125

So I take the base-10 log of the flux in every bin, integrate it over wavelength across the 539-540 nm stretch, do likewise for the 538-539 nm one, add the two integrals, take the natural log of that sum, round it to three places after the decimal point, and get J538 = 0.583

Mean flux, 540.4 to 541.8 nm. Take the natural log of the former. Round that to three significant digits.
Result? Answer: 2.05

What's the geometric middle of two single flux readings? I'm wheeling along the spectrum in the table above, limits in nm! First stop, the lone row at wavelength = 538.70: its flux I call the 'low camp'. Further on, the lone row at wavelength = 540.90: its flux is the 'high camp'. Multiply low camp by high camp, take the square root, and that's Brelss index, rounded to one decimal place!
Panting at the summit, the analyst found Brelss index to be 8.1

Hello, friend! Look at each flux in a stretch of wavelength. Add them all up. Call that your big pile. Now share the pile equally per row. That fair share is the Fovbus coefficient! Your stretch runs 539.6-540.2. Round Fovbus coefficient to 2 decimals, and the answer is 8.27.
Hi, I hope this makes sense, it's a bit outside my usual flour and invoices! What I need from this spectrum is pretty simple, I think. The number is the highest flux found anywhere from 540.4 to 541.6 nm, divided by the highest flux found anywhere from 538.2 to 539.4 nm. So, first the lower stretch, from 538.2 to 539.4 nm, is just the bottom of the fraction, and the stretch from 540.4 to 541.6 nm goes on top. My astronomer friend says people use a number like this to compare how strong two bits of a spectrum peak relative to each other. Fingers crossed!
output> 1.00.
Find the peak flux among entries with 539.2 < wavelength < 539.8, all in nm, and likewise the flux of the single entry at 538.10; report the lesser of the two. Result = 8.2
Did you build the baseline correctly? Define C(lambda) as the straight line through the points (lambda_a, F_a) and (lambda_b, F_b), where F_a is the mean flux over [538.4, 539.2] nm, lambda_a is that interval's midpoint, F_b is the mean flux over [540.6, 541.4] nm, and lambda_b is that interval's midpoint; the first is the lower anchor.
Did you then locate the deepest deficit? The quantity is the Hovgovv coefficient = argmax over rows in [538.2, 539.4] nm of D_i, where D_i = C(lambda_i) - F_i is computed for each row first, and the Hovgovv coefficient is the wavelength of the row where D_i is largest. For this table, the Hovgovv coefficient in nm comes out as 538.50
